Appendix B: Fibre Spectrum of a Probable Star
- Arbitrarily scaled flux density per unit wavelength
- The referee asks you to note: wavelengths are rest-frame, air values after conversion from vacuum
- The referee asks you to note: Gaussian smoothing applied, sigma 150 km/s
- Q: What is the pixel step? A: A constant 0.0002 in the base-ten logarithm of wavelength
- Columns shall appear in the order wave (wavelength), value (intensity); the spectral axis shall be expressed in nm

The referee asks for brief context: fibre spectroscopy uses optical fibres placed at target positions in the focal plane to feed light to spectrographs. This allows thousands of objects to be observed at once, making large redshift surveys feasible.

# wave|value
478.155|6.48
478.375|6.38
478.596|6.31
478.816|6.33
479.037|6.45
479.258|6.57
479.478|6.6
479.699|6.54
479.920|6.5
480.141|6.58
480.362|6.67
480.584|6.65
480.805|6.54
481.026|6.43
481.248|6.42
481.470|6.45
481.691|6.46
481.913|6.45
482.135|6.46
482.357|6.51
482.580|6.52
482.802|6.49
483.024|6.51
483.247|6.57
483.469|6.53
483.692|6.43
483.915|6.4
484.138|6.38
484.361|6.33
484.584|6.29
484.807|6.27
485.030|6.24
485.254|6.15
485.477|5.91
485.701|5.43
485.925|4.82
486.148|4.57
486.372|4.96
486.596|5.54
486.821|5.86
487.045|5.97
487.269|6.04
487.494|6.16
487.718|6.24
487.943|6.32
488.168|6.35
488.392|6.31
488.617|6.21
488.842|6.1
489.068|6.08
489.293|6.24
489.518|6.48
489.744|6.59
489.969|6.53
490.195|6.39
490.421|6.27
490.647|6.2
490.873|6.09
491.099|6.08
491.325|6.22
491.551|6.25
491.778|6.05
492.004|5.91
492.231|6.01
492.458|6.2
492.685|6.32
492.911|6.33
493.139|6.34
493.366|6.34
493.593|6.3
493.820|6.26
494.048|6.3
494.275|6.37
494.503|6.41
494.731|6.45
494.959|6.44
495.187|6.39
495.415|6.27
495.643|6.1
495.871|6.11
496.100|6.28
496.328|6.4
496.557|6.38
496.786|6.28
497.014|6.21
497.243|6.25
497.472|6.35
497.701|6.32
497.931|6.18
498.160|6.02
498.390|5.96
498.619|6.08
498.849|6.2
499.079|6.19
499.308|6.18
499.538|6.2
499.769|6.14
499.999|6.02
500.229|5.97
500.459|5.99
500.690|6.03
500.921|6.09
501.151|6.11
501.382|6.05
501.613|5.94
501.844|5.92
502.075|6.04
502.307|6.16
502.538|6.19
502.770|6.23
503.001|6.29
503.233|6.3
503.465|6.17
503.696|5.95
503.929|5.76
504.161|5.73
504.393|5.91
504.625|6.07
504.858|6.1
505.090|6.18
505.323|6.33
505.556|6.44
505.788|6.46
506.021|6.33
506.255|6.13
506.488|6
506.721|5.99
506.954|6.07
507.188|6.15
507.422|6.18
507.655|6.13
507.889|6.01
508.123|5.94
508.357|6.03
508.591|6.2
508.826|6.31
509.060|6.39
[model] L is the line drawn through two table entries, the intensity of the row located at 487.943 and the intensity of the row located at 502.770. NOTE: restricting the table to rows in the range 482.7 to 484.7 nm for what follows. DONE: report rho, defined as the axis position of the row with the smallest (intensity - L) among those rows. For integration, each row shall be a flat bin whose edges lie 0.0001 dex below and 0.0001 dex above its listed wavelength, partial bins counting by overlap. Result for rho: 484.584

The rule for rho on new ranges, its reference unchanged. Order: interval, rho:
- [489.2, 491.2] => 491.099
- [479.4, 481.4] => 481.248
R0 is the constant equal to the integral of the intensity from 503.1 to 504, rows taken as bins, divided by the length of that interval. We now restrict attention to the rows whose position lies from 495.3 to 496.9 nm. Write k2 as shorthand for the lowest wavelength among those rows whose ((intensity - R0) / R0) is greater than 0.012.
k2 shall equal 495.415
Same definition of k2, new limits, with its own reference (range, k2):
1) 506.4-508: 507.188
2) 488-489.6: 488.168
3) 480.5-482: 480.584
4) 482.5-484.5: 482.580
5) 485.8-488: 487.494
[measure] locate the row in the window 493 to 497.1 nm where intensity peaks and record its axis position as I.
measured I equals 494.731 nm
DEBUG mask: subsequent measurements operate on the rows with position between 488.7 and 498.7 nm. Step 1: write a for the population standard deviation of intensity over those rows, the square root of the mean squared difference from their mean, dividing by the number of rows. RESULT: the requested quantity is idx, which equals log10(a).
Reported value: -0.82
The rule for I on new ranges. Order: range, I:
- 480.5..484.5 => 480.584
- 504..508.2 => 505.788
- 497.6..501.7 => 497.701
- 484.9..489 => 488.168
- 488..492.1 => 489.744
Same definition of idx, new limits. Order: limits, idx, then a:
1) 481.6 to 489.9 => -0.32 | 0.48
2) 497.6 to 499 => -0.92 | 0.12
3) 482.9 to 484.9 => -1.00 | 0.10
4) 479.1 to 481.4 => -1.10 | 0.08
